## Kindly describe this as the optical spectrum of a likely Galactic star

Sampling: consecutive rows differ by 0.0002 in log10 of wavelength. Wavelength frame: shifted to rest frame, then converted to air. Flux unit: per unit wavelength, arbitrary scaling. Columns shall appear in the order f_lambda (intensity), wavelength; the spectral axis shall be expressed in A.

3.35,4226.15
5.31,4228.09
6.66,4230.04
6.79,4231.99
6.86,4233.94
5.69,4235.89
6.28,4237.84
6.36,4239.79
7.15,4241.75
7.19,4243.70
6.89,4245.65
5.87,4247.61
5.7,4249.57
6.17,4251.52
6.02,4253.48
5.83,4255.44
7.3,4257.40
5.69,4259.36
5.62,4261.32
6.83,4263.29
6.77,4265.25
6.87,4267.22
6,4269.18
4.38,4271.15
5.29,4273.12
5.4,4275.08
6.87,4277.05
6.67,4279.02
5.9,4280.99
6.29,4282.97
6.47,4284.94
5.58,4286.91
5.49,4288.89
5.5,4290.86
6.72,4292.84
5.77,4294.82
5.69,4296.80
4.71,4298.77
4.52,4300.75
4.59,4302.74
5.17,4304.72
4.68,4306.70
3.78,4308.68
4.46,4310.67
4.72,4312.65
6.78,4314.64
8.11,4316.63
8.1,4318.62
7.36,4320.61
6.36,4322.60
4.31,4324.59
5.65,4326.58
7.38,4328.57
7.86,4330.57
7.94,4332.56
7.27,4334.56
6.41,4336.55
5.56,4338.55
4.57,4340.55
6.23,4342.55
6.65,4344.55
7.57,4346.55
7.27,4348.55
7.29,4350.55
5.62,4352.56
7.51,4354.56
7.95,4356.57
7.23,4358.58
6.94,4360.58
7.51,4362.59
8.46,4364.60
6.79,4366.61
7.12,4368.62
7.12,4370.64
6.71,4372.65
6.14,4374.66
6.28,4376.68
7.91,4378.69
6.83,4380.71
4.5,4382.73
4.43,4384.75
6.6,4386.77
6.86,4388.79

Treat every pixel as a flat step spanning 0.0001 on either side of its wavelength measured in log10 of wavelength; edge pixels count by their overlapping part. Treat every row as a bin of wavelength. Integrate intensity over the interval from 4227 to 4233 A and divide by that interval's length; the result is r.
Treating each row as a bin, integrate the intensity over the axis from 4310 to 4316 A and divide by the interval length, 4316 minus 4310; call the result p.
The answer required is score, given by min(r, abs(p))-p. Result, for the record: 0.00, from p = 5.5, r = 6.20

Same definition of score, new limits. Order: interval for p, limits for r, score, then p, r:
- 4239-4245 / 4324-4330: -0.89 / 6.9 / 6.03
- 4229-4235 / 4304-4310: -2.22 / 6.7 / 4.51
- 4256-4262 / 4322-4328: -0.69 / 6.2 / 5.52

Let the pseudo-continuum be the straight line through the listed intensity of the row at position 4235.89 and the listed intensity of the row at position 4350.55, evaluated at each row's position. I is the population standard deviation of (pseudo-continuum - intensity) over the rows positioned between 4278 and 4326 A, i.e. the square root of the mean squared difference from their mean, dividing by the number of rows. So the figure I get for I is 1.2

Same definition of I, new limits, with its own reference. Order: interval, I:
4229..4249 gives 0.5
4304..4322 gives 1.5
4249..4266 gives 0.5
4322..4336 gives 1.2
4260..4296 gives 0.7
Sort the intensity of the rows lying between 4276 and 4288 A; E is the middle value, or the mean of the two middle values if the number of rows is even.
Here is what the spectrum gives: 6.38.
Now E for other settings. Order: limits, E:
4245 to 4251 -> 5.87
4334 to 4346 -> 6.32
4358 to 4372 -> 7.12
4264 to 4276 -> 5.70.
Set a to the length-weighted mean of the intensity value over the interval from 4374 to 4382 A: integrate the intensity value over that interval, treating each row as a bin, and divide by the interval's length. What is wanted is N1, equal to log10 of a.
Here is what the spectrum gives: 0.83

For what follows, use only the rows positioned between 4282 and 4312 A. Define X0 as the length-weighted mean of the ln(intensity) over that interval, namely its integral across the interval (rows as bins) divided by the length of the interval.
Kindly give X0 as 1.65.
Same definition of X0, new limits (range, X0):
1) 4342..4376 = 1.95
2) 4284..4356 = 1.79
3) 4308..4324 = 1.79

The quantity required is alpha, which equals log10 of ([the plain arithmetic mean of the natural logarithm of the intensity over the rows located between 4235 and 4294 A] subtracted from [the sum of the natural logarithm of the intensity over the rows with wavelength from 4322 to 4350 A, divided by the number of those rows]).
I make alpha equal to -1.4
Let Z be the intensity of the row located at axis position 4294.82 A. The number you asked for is 5.77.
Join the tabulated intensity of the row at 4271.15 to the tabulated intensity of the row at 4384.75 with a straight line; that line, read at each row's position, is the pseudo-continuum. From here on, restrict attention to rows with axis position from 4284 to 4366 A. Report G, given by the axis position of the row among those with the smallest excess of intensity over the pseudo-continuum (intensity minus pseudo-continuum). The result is 4308.68 A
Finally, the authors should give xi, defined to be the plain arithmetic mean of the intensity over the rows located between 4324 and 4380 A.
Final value 6.83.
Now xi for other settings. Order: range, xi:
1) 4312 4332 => 6.66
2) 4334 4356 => 6.54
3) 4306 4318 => 5.42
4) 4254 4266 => 6.34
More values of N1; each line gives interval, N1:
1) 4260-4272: 0.78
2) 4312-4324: 0.84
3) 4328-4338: 0.86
